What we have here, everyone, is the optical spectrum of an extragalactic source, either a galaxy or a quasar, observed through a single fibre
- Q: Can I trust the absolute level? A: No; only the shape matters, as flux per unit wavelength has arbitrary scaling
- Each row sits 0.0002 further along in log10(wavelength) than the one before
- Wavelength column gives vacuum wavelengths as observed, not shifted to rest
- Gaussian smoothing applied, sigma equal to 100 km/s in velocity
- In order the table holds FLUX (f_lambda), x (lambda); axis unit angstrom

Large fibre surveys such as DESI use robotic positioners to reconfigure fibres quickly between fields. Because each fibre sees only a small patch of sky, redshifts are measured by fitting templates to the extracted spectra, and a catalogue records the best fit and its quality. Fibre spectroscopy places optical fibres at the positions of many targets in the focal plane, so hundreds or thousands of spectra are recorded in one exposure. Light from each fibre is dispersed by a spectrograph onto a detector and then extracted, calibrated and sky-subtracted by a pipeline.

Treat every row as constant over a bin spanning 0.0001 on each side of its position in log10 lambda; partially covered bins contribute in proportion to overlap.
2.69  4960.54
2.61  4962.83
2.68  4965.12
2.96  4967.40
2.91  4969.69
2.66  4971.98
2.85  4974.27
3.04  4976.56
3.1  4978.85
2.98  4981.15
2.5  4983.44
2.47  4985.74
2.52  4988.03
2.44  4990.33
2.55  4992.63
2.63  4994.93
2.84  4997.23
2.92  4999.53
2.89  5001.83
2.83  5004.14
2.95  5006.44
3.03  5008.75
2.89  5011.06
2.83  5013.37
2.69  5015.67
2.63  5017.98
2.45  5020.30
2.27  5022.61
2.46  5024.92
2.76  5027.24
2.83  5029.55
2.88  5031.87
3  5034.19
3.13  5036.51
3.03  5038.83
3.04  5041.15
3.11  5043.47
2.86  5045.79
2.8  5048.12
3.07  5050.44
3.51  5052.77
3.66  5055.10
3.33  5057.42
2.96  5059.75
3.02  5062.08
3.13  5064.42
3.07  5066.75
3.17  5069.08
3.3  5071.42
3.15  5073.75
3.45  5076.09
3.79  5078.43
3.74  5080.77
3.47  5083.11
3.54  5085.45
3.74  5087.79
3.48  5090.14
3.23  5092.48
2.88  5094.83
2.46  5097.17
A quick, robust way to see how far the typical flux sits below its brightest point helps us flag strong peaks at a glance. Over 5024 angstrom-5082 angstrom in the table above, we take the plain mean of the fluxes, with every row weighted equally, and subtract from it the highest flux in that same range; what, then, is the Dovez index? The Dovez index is -0.66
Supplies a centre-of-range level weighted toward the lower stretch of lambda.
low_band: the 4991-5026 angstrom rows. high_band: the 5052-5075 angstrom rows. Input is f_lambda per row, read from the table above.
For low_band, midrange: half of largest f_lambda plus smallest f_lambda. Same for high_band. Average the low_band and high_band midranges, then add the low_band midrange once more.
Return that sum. 5.63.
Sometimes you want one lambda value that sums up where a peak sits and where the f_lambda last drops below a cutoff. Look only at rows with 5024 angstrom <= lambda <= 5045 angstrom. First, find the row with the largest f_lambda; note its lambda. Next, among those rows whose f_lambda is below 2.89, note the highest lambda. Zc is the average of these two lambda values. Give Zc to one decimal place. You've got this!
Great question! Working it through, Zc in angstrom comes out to 5034.2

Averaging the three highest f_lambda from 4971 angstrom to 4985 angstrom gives 3.04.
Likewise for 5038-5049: 3.06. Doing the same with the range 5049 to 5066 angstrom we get 3.50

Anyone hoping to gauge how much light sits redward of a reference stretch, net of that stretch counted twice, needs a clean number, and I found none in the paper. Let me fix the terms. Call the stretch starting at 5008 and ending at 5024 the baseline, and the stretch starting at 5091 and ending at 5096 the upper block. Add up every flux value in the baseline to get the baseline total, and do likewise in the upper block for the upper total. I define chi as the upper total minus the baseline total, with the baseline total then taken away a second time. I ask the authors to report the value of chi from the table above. -31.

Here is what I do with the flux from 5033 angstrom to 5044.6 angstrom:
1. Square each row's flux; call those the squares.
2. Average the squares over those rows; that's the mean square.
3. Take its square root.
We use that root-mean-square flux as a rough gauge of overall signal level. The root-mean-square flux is 3.1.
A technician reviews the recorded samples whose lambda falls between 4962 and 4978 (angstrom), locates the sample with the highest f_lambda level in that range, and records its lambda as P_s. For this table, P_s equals 4976.56 angstrom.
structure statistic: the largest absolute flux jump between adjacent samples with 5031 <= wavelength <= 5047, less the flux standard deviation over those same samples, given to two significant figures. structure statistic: 0.15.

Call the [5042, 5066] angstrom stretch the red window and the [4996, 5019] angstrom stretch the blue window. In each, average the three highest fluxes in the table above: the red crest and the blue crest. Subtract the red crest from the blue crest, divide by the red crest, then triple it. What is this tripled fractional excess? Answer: -0.46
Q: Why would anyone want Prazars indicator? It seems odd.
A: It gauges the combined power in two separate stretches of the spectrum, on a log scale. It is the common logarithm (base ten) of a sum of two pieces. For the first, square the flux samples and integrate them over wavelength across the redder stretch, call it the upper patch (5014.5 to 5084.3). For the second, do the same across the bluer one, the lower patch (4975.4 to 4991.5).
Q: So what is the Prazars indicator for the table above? 2.89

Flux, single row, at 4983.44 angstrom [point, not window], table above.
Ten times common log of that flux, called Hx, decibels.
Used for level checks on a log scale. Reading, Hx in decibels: 3.98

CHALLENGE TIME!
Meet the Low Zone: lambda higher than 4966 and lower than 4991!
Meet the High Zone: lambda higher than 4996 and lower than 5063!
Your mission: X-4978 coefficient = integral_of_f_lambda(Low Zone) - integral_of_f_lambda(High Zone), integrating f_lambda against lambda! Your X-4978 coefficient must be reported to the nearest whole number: -126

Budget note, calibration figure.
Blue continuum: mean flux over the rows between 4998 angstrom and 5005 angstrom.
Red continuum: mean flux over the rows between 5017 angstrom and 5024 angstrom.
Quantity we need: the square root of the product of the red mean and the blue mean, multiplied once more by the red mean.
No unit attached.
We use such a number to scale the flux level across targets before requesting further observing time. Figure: 6.5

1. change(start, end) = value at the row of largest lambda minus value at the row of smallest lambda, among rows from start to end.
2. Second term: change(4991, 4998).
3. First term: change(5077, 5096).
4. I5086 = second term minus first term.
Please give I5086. 1.2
